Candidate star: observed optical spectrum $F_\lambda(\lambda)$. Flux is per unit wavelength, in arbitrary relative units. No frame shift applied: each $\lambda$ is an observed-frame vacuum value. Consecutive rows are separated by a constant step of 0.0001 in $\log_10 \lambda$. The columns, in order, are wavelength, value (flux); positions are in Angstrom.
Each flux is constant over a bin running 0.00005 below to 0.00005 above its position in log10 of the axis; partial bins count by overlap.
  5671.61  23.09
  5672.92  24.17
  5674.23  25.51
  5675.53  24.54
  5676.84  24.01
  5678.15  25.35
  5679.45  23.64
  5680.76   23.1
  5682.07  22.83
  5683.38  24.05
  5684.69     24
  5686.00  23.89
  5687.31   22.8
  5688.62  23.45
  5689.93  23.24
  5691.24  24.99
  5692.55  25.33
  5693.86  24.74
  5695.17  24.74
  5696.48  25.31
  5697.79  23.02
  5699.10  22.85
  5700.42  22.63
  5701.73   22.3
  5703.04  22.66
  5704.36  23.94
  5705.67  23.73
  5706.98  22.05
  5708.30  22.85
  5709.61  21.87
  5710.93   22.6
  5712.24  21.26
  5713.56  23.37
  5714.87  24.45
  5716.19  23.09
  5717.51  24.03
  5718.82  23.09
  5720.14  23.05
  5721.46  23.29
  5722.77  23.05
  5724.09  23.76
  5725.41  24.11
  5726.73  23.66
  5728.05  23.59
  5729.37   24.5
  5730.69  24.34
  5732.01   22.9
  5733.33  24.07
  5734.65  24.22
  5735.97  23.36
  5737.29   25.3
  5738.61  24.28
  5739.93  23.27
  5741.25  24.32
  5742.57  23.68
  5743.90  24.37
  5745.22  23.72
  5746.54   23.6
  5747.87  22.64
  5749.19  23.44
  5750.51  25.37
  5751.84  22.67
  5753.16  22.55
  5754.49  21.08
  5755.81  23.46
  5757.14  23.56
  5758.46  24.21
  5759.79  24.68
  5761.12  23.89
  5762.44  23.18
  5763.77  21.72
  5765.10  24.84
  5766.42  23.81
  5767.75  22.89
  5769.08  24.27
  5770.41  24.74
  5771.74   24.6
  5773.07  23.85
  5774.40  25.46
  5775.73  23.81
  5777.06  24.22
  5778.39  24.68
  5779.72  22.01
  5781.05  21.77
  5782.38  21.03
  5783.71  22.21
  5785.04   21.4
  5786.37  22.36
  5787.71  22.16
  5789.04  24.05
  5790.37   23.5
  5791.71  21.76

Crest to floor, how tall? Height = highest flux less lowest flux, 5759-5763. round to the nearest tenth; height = 1.5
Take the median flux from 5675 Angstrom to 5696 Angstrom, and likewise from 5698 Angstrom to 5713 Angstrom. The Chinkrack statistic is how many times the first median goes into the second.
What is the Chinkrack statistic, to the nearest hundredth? 0.94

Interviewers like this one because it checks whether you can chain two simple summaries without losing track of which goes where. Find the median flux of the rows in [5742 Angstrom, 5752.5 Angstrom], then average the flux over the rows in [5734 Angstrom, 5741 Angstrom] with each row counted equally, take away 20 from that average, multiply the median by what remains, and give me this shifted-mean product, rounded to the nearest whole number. 97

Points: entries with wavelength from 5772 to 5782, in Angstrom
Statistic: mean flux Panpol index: 23.7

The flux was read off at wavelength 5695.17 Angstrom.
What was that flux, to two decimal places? 24.74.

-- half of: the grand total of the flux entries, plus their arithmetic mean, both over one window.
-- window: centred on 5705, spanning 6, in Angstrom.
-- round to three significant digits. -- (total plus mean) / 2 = 57.7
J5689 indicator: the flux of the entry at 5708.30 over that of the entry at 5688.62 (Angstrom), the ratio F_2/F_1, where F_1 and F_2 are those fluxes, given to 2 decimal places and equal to 0.97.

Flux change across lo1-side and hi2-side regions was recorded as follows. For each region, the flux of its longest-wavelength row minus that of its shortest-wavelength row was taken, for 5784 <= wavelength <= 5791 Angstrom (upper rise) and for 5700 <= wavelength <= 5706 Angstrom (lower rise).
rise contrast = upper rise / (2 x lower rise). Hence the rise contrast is 0.95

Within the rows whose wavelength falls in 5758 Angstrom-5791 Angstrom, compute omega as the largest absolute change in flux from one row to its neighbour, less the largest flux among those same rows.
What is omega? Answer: -22.34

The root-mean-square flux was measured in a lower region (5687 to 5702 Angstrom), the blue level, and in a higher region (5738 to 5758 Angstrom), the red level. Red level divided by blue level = 0.99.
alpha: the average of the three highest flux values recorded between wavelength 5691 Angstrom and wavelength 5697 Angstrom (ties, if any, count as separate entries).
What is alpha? 25.2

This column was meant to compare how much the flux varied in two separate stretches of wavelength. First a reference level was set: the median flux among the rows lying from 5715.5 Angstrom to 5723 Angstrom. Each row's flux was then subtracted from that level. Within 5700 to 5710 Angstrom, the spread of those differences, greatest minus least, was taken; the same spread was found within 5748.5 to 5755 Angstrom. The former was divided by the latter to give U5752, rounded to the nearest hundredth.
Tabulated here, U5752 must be 0.48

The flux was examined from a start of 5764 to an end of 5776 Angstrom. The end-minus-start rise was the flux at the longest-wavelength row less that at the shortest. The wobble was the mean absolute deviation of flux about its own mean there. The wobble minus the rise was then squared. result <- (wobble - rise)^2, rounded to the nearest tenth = 2.6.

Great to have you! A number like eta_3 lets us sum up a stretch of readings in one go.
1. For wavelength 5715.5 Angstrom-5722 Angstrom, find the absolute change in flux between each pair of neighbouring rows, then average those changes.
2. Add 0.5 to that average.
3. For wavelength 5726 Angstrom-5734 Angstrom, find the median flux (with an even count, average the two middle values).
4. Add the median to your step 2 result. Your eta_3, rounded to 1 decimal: 24.9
